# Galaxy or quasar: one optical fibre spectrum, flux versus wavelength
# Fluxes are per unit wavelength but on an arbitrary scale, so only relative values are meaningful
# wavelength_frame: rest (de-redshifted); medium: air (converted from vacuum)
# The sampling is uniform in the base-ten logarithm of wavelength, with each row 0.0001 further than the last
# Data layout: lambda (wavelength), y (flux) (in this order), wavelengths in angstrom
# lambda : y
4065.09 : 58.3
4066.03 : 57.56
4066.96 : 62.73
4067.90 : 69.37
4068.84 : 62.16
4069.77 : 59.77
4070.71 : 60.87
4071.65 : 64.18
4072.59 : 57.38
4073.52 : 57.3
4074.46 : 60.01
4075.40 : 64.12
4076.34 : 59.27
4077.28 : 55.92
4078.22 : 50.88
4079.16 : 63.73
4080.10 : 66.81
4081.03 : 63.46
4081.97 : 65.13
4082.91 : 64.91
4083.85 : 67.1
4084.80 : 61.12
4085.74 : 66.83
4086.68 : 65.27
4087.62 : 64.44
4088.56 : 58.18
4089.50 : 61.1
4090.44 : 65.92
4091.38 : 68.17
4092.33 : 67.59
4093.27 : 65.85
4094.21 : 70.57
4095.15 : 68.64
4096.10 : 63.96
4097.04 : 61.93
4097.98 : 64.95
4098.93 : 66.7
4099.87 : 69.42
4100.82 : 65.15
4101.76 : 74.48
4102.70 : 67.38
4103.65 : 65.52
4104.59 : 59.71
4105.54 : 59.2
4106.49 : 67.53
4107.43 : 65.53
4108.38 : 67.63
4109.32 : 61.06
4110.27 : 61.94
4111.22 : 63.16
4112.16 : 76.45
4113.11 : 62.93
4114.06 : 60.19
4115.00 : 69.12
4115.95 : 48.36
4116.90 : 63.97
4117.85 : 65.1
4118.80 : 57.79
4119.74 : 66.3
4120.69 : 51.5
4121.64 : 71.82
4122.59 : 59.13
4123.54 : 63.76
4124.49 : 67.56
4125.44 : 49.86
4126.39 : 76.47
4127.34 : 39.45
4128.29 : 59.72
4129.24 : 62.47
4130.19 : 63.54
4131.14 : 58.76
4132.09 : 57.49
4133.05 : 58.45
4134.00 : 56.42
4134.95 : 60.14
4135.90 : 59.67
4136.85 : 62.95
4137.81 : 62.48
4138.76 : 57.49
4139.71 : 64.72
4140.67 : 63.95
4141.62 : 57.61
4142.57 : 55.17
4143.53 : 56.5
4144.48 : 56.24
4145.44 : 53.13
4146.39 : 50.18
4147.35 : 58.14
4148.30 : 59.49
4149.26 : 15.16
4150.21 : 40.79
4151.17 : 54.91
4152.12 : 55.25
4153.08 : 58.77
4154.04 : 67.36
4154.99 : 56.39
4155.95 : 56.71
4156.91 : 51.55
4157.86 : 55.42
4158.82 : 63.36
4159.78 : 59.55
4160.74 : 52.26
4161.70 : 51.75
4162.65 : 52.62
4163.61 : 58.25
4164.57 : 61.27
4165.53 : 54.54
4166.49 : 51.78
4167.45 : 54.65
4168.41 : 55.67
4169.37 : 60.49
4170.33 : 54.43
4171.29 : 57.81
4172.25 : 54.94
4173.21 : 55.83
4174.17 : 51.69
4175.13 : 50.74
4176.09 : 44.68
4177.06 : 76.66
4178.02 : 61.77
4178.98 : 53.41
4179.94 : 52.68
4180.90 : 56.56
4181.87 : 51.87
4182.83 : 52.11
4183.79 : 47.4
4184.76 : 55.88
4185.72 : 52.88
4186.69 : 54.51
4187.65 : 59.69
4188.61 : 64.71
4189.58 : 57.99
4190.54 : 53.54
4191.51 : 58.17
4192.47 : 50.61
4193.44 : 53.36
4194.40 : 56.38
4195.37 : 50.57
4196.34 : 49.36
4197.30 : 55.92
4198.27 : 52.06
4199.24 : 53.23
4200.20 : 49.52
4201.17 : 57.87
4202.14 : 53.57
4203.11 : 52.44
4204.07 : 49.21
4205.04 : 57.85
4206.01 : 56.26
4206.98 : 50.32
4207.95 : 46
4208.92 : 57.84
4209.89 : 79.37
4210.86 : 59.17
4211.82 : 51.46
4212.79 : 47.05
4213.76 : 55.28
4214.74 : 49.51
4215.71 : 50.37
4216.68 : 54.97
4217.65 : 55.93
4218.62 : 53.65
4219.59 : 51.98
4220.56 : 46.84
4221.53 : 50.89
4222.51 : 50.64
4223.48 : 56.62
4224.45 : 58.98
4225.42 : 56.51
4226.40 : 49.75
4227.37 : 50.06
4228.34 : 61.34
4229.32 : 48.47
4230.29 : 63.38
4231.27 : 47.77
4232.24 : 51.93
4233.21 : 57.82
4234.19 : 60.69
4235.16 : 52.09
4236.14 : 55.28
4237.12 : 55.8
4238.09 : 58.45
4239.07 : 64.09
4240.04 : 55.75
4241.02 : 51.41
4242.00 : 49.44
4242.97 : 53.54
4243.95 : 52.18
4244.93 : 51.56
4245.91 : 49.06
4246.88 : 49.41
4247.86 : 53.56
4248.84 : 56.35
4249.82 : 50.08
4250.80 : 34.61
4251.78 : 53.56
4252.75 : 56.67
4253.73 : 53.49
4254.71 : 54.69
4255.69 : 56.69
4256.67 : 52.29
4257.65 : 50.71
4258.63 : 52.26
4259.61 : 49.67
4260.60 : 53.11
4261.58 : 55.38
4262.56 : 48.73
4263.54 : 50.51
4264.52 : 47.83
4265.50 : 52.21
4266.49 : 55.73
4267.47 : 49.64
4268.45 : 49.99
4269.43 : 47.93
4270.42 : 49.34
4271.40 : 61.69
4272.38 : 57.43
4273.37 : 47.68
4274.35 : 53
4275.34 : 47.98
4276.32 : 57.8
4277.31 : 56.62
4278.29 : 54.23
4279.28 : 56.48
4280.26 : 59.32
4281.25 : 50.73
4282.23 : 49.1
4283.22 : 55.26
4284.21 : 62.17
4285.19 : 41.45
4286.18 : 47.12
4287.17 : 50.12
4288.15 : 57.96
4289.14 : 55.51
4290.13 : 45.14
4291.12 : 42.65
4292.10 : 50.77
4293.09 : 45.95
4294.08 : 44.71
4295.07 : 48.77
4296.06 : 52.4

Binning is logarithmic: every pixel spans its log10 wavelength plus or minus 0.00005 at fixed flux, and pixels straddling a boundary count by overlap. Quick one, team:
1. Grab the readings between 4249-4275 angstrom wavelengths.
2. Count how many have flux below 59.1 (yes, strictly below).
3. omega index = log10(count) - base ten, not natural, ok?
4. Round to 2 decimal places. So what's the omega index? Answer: 1.40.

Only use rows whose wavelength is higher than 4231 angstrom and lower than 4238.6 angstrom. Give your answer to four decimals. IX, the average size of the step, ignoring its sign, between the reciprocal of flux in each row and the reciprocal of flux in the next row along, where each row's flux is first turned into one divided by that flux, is 0.0013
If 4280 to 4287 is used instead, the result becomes 0.0031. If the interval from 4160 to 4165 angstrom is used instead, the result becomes 0.0008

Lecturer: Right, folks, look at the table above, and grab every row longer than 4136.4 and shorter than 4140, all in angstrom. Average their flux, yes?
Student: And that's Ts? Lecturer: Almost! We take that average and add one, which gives 63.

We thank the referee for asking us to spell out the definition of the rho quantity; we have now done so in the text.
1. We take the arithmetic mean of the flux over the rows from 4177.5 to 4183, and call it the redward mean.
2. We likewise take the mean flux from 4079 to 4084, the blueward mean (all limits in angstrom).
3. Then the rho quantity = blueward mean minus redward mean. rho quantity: 10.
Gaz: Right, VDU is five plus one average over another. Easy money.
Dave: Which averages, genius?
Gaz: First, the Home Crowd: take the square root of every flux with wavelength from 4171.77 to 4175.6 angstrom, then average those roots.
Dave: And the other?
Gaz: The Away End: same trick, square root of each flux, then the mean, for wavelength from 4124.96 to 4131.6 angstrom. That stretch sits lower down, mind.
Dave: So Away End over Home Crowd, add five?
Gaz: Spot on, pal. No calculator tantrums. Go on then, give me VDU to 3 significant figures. 6.04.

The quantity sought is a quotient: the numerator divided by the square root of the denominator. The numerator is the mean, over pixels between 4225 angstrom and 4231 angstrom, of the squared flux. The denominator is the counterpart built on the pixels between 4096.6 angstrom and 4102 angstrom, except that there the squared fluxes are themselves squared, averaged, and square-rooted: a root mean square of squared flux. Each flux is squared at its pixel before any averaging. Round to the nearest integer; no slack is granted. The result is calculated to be 45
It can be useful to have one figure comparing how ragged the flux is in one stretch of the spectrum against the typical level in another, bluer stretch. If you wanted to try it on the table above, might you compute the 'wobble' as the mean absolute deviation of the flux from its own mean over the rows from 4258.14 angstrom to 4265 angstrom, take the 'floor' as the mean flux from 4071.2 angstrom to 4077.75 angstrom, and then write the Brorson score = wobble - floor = -57.6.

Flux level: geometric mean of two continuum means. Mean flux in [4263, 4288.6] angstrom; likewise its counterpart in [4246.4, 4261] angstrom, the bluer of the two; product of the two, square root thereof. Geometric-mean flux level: 52.2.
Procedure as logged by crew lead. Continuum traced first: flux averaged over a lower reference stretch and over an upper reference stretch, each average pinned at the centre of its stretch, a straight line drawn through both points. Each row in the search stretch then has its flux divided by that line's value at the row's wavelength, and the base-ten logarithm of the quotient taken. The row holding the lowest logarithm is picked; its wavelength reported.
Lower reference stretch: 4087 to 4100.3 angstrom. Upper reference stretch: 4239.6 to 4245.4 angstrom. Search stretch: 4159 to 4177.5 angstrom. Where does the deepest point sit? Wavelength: 4176.09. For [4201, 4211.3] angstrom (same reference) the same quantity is 4207.95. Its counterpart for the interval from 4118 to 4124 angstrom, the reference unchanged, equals 4120.69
